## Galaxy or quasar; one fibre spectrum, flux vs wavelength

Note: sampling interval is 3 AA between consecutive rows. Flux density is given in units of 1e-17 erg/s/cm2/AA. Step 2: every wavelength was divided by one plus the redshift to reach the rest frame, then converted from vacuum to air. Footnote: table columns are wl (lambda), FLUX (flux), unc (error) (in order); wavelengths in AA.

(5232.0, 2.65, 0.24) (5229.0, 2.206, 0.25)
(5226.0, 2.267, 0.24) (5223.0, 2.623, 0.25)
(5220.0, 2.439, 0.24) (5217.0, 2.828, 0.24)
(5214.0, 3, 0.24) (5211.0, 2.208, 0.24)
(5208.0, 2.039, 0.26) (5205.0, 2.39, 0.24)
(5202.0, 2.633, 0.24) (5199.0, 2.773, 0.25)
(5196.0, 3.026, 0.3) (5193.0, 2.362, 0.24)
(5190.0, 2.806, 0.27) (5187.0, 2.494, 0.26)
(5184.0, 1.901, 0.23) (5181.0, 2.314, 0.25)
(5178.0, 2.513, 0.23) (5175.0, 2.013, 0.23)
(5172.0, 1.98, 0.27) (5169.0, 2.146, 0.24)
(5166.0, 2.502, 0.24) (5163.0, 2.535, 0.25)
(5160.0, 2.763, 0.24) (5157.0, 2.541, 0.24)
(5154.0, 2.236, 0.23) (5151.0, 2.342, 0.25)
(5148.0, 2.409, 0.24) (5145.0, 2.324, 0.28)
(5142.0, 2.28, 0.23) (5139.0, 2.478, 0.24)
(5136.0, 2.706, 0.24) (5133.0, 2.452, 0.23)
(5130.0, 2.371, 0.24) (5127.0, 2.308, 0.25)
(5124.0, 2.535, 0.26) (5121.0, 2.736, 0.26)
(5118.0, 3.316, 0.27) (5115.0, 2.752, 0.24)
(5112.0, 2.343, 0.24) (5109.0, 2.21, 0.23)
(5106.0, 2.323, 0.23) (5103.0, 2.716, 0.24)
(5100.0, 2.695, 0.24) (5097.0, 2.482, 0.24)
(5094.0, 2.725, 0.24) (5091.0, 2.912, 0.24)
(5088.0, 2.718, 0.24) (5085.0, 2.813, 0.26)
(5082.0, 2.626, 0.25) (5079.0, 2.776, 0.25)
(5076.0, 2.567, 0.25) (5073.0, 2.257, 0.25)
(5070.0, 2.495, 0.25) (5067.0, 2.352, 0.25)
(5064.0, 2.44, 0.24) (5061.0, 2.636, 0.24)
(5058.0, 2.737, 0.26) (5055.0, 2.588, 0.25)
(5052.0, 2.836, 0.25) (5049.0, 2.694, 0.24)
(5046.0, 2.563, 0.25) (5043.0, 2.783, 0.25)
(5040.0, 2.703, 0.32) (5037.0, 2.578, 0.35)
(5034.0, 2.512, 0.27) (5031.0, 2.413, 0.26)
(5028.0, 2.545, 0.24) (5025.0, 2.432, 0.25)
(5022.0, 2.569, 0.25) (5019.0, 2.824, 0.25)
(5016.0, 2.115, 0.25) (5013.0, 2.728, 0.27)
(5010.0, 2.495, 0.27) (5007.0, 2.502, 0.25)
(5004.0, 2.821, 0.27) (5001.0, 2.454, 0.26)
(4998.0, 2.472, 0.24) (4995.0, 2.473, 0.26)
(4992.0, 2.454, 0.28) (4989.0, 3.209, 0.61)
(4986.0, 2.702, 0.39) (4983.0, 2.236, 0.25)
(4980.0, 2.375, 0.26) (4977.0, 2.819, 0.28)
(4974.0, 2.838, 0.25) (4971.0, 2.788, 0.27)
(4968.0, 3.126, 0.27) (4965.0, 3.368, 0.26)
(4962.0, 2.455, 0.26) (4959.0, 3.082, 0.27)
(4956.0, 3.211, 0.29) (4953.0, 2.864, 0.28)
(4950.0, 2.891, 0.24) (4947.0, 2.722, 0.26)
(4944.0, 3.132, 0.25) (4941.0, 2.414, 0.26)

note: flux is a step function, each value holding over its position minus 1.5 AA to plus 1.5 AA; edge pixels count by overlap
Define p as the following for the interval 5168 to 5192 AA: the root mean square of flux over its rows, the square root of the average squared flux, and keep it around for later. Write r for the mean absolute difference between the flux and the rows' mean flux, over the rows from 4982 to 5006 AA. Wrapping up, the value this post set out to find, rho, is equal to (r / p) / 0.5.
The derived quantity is 0.20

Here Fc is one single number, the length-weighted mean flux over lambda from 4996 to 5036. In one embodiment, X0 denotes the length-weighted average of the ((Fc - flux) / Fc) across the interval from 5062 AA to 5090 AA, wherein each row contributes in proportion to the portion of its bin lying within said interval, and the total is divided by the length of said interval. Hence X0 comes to -0.015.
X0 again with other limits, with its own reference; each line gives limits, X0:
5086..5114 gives -0.019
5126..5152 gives 0.047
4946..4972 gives -0.167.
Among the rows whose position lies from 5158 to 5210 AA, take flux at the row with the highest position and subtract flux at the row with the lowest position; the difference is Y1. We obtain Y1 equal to -0.72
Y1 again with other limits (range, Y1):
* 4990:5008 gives 0.05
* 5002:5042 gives -0.12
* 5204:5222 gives 0.05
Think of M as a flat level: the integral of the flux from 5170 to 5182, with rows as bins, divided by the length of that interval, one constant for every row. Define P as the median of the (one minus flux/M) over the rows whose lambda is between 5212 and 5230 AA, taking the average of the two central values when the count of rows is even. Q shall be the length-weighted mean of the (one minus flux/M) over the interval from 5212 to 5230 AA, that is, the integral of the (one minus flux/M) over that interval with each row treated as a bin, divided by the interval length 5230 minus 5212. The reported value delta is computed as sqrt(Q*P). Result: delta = 0.16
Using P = -0.15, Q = -0.16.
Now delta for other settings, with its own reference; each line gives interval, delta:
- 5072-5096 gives 0.23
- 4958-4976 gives 0.34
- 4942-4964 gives 0.32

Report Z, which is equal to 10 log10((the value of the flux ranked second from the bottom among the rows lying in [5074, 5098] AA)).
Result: 4.09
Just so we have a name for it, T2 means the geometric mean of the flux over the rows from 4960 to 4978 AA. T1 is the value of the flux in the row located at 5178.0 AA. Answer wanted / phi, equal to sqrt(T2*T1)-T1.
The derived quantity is 0.180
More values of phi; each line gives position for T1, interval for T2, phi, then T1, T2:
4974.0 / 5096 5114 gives -0.199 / 2.838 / 2.45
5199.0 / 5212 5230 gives -0.117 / 2.773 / 2.54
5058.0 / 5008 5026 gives -0.113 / 2.737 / 2.52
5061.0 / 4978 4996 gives -0.040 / 2.636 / 2.56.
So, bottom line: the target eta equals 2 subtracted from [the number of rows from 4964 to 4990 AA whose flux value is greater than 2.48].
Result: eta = 5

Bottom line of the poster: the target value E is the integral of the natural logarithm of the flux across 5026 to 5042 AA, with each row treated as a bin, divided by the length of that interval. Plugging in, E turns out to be 0.937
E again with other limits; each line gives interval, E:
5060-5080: 0.912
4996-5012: 0.936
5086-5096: 1.019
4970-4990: 0.985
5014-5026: 0.910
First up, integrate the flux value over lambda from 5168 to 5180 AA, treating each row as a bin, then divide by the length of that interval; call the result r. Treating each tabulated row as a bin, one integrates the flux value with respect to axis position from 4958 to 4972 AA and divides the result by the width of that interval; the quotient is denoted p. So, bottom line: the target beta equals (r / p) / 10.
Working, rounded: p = 3.0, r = 2.2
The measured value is 0.073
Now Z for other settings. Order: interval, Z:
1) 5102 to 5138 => 3.63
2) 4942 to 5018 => 3.49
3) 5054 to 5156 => 3.49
